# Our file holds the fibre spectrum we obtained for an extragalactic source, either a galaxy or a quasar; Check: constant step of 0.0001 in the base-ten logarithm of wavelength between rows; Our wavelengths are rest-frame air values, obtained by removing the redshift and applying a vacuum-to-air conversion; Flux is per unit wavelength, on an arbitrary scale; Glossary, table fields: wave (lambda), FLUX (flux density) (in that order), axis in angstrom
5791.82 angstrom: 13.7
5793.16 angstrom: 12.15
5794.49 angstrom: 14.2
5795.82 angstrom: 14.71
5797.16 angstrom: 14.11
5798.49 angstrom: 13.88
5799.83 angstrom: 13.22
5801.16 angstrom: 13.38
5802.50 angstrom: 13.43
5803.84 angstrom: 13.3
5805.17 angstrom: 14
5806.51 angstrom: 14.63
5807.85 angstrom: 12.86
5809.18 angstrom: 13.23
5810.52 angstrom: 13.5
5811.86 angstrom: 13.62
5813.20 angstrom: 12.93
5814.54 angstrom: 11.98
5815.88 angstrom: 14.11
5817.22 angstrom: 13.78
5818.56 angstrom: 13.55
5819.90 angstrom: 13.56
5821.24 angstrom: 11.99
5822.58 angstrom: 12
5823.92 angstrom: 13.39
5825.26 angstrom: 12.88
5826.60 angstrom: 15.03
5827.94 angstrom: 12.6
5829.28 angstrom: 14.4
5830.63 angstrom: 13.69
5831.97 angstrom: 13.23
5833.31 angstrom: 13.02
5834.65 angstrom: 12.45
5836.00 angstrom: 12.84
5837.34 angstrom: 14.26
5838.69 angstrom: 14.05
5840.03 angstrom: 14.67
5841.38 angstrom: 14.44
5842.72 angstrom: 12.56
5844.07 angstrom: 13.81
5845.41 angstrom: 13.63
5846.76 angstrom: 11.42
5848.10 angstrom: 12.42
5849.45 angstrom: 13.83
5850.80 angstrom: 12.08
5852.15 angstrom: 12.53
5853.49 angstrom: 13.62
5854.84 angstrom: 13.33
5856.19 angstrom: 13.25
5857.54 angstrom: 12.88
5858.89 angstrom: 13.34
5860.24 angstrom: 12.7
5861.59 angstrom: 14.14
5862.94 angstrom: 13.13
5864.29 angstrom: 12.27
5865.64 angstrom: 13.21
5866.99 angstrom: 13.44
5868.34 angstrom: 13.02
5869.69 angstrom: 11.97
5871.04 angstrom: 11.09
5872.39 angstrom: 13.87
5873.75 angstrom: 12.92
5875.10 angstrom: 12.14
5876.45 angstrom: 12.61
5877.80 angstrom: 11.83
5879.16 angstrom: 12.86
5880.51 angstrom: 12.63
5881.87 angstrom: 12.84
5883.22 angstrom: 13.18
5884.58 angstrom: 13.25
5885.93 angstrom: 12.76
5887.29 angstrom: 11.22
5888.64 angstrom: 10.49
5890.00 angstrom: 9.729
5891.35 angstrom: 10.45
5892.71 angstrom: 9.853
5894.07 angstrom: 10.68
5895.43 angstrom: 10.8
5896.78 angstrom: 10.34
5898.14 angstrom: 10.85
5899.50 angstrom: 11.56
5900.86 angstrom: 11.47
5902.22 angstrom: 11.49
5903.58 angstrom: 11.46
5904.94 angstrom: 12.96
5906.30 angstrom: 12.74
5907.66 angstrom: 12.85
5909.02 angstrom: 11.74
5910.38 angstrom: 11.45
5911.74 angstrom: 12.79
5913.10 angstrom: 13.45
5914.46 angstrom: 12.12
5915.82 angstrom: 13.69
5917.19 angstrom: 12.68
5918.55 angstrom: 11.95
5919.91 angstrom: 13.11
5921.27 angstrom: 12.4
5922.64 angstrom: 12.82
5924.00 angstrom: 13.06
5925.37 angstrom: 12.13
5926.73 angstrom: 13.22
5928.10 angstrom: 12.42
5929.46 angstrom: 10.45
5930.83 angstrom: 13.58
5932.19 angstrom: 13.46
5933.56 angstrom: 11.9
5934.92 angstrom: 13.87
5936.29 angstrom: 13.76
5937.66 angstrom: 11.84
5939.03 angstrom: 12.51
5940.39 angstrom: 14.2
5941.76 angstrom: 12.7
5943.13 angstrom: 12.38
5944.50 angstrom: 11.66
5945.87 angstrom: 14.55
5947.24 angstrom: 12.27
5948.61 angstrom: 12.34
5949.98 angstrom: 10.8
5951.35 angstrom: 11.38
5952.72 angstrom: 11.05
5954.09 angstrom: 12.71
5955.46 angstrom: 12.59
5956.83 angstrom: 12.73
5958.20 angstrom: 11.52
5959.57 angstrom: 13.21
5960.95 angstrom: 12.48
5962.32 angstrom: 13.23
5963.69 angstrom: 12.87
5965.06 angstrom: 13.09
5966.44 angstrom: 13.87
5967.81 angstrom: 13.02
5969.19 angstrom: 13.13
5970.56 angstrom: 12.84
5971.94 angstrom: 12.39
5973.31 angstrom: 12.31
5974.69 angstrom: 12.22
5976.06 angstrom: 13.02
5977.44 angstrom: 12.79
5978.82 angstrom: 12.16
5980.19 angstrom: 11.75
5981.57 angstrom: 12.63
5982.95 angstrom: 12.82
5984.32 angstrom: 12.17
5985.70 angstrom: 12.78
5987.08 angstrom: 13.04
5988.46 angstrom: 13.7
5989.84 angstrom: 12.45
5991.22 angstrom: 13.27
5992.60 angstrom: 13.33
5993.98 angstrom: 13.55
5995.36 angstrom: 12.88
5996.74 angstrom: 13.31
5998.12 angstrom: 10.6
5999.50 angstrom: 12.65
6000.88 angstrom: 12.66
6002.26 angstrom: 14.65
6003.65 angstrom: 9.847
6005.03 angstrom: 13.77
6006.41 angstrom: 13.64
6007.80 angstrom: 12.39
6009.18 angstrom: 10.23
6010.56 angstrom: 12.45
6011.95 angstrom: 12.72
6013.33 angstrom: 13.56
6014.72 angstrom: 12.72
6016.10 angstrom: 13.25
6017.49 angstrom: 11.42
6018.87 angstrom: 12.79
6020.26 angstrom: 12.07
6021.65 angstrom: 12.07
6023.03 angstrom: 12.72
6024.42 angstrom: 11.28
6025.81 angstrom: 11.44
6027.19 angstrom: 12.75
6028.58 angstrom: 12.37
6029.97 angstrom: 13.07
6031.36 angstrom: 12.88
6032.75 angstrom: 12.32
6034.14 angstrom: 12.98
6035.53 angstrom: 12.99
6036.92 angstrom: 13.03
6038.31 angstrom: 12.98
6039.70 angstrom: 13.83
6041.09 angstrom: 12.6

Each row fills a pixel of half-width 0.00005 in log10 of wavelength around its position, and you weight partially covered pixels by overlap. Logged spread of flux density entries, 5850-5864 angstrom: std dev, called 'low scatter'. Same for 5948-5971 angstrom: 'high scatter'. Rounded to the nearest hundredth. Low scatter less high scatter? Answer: -0.27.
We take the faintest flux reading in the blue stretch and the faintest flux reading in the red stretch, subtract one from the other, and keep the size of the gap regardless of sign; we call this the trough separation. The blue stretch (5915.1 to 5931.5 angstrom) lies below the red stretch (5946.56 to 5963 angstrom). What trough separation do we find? 0.35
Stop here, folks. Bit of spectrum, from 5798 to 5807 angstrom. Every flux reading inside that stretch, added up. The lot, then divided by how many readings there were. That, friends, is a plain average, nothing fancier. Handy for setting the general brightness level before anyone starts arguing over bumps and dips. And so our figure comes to 13.7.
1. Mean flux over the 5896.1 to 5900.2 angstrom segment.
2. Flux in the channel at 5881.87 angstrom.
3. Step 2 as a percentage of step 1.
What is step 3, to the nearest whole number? 118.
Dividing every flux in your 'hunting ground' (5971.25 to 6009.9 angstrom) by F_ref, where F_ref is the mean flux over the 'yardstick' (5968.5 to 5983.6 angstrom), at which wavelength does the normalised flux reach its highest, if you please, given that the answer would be 6002.26 angstrom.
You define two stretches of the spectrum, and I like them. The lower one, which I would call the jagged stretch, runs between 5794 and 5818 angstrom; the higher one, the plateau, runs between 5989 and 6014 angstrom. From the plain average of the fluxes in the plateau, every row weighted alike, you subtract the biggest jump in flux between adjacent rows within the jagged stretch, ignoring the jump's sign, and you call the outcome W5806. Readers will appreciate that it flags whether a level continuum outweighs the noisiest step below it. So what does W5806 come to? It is 10.5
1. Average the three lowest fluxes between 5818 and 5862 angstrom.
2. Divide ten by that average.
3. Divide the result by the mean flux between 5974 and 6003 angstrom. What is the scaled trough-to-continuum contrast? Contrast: 0.0663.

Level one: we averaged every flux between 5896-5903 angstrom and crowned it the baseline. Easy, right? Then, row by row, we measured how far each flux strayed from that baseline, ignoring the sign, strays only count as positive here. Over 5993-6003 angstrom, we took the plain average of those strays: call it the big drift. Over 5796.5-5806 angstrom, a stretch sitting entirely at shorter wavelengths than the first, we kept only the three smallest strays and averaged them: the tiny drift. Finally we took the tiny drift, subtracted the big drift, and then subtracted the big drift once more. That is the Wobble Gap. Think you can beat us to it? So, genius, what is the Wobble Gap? -1.7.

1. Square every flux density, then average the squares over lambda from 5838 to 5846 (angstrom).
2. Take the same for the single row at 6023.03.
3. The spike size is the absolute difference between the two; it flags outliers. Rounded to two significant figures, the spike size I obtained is 31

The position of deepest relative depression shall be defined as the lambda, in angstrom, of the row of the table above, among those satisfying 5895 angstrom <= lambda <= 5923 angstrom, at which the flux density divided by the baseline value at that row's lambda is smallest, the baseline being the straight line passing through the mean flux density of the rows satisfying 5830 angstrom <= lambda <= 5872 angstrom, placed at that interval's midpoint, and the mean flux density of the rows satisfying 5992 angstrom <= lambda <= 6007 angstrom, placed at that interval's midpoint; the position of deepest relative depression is 5896.78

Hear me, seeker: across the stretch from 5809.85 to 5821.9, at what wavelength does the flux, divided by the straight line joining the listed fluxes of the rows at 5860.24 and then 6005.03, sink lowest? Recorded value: 5821.24 angstrom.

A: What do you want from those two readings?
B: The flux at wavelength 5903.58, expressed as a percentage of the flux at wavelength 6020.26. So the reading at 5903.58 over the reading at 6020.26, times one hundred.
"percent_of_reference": 95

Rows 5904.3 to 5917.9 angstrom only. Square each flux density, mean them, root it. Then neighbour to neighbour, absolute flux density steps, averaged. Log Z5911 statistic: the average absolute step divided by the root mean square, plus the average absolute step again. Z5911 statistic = 0.92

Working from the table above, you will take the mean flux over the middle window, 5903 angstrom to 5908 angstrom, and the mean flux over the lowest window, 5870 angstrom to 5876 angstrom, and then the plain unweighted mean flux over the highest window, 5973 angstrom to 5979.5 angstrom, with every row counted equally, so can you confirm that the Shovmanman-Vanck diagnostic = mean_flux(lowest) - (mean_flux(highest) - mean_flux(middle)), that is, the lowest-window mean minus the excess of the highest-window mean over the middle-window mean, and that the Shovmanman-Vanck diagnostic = 12.5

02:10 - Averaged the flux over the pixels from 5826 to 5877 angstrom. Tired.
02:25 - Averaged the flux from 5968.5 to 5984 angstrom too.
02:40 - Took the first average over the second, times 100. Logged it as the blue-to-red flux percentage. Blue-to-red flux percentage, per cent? 104.8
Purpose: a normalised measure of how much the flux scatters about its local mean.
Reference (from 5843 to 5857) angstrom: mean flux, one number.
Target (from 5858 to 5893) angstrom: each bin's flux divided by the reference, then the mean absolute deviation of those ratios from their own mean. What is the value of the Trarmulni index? 0.073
